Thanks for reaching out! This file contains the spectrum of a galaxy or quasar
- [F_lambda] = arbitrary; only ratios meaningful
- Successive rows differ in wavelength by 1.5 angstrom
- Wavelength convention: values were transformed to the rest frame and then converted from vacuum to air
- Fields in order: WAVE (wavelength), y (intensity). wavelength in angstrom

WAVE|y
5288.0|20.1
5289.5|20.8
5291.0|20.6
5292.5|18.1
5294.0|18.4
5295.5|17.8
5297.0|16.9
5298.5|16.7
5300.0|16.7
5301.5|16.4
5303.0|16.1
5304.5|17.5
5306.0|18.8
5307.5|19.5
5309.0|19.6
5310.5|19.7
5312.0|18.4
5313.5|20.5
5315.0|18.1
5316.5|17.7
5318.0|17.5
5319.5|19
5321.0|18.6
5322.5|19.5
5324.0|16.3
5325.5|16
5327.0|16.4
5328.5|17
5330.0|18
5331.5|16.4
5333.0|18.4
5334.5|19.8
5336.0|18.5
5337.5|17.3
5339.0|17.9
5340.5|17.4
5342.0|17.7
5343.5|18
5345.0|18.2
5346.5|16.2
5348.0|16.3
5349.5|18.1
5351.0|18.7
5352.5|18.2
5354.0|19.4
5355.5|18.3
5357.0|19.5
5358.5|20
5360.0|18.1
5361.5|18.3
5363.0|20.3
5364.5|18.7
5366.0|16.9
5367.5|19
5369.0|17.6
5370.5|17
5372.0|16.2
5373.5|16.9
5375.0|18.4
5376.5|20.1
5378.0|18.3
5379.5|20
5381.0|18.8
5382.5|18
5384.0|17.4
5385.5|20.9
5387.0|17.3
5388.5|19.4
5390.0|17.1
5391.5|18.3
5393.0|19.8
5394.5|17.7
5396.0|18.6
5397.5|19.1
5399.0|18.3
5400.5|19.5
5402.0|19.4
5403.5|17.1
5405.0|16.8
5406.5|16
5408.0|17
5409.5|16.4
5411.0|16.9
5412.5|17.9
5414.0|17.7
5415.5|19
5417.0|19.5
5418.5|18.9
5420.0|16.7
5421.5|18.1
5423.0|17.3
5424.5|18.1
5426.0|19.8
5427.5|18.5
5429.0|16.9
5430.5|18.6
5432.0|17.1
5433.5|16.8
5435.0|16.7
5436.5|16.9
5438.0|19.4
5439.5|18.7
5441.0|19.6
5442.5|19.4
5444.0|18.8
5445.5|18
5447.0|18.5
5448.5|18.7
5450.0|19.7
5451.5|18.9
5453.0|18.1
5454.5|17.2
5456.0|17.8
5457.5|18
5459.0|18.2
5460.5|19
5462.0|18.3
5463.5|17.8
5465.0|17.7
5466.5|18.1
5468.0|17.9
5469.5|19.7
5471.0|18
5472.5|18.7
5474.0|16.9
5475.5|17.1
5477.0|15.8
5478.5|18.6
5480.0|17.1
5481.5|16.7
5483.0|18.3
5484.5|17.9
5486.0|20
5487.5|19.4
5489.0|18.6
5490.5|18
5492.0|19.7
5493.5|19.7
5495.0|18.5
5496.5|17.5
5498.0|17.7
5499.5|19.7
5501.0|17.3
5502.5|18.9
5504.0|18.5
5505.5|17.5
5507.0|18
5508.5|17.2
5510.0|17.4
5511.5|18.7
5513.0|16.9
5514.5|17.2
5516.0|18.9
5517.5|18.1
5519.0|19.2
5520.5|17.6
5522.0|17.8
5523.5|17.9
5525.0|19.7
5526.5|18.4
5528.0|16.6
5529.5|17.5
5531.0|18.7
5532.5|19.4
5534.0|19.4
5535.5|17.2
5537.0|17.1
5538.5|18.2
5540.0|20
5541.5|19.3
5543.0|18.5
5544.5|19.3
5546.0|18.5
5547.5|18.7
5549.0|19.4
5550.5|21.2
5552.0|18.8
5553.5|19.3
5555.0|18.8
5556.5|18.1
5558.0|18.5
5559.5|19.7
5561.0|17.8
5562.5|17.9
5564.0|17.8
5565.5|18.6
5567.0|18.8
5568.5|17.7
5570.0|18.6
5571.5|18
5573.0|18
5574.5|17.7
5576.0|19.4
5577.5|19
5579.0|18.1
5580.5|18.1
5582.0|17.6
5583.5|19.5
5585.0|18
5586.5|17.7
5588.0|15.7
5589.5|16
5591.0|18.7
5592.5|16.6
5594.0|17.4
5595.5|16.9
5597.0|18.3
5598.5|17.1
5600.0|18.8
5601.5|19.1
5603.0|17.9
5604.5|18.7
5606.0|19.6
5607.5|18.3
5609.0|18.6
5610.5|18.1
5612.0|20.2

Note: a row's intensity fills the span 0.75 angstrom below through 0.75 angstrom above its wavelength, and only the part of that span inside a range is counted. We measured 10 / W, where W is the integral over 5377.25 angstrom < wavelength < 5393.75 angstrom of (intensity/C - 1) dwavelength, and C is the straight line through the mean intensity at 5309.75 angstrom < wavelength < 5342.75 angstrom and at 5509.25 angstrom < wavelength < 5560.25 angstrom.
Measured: 22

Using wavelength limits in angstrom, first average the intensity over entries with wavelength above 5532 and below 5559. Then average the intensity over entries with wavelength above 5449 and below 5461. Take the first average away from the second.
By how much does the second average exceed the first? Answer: -0.5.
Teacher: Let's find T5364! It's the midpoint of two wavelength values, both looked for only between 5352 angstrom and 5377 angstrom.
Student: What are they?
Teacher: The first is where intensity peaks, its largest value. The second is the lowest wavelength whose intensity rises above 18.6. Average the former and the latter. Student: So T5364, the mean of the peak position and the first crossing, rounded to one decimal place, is 5358.5 angstrom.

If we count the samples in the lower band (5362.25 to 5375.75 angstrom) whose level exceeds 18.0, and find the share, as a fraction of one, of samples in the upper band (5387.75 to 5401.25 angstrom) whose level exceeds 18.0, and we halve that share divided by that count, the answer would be 0.10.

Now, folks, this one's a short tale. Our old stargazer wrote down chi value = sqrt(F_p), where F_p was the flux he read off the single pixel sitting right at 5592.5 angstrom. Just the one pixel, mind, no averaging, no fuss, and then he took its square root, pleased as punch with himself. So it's 4.07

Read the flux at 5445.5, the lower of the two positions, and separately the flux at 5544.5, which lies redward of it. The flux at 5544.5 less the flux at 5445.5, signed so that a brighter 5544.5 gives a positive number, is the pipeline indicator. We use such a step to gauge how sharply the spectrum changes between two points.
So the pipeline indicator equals 1.30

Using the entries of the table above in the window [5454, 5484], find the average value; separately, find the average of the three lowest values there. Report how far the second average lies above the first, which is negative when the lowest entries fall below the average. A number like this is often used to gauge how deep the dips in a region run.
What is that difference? -1.38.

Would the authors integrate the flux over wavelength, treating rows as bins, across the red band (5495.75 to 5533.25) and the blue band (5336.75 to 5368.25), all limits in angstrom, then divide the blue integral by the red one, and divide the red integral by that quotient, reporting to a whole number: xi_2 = 802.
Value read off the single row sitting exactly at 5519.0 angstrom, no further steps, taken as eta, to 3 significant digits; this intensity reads 19.2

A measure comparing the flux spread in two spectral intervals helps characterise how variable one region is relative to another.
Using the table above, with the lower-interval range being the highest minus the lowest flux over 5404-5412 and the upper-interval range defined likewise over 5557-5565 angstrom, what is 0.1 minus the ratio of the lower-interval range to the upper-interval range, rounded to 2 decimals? -0.43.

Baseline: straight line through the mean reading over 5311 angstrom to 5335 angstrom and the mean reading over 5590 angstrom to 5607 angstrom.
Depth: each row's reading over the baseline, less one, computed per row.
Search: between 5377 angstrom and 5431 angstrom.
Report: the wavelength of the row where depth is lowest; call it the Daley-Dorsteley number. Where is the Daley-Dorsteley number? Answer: 5406.5 angstrom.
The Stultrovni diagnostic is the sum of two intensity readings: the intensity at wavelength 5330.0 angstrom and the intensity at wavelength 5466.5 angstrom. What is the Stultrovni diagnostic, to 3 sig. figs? 36.1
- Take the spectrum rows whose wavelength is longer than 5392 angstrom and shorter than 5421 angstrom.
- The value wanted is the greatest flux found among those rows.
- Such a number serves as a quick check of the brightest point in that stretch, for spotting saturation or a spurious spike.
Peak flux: 19.8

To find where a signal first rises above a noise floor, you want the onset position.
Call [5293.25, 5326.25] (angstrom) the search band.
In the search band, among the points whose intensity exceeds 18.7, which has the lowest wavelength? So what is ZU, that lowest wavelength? 5306.0 angstrom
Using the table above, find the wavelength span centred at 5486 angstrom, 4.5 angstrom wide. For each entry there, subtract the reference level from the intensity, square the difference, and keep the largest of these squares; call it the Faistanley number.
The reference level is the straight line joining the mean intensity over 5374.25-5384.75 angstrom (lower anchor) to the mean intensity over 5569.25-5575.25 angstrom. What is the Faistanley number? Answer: 3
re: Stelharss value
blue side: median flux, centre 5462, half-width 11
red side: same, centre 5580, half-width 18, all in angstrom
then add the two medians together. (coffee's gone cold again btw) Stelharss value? 36.1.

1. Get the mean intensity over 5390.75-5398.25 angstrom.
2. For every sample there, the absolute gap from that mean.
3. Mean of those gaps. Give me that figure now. 0.60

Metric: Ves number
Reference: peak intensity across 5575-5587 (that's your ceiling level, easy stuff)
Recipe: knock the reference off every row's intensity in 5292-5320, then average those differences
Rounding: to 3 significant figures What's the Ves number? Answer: -1.43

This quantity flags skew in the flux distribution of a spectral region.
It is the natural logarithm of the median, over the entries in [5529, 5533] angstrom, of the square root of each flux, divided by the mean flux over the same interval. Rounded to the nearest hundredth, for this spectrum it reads -1.46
